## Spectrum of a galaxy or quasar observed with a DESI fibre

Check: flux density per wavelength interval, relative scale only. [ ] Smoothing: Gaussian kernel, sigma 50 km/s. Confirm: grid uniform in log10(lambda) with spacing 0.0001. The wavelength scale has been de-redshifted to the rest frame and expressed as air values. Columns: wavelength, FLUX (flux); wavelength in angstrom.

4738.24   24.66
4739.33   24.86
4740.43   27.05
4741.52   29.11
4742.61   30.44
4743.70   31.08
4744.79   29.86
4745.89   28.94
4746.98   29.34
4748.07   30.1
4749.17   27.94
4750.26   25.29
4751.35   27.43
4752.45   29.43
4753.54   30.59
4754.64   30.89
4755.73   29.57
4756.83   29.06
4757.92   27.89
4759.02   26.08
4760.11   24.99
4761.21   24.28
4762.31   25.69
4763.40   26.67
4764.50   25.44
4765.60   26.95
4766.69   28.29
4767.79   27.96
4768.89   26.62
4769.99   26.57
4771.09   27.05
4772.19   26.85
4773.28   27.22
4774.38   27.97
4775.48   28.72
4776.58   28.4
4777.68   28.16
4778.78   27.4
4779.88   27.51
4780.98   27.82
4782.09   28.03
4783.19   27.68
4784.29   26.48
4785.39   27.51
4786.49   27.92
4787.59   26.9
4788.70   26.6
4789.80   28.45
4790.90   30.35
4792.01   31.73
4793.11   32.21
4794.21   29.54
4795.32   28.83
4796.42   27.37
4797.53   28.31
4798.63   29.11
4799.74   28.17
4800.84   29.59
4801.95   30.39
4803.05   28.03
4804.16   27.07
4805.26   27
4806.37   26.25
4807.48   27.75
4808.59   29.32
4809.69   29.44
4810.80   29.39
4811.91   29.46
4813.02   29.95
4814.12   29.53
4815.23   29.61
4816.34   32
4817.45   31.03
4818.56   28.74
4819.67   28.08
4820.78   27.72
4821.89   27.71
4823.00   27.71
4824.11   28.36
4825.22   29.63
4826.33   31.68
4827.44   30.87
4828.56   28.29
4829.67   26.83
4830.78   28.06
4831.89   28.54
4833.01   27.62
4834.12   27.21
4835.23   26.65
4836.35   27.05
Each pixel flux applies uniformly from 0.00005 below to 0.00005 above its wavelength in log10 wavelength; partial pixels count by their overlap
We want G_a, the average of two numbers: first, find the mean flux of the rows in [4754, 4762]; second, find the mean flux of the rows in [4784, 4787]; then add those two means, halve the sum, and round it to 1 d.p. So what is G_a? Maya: 27.4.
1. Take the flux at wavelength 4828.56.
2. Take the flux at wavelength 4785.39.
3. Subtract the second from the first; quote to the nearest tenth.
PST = 0.8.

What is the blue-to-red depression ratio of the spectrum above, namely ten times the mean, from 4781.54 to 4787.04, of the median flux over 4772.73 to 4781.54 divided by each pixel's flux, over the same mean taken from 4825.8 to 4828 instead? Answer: 11.4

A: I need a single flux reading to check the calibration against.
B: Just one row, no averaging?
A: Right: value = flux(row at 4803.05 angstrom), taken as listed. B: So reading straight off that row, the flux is 28.03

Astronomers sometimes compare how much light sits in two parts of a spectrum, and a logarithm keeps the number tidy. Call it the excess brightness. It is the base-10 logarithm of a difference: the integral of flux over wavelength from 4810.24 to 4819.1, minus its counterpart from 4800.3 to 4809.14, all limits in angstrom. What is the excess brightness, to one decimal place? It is 1.2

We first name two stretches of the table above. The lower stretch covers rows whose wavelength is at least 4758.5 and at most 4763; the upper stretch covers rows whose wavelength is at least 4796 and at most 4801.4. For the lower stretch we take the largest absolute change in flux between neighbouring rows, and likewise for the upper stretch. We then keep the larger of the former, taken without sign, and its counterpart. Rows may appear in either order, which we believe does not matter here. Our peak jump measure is 1.4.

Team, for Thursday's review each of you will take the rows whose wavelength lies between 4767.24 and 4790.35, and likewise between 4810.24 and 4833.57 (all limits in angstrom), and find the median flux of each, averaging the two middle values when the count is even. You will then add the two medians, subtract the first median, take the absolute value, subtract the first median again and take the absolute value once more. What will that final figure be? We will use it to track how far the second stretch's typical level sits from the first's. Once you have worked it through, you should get 1.2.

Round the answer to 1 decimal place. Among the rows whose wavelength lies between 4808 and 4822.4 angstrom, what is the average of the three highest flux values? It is 31.0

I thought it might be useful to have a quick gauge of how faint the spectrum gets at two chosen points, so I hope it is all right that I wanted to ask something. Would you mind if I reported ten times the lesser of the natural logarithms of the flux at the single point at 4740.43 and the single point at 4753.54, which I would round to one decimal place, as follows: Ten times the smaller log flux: 33.0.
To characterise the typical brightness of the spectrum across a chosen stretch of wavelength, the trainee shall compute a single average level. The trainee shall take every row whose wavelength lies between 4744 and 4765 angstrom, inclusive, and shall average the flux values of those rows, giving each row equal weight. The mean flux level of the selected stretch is 27.9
